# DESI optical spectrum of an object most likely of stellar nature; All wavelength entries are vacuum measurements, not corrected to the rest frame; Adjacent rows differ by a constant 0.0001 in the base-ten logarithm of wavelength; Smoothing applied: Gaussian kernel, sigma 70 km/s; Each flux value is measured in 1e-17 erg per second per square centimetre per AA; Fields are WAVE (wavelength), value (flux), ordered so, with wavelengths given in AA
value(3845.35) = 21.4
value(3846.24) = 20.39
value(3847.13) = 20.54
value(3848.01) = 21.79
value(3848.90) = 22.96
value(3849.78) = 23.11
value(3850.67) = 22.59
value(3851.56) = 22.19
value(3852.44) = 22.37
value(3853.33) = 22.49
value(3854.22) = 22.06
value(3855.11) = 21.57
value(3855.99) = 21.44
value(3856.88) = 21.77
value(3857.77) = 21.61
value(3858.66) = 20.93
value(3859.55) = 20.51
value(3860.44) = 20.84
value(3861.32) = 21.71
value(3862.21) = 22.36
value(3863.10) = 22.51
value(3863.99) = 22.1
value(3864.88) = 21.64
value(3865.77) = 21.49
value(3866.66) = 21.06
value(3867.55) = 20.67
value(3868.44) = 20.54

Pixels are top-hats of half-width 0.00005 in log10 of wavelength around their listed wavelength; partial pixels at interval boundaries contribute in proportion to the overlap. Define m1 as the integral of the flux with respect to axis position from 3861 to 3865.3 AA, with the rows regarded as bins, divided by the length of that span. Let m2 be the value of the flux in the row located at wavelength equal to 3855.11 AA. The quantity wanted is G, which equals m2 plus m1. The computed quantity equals 43.6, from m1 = 22.1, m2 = 21.57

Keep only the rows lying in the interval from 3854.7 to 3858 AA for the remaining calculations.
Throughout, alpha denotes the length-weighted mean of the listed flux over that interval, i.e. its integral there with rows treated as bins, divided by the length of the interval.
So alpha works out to 21.6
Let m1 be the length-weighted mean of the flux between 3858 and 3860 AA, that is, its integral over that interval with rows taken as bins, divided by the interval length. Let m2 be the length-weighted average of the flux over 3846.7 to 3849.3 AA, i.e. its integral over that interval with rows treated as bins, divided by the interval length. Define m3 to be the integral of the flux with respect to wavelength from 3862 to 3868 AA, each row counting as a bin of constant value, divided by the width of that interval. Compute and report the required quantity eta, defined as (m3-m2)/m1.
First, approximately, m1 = 20.8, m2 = 21.8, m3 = 21.7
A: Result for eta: -0.005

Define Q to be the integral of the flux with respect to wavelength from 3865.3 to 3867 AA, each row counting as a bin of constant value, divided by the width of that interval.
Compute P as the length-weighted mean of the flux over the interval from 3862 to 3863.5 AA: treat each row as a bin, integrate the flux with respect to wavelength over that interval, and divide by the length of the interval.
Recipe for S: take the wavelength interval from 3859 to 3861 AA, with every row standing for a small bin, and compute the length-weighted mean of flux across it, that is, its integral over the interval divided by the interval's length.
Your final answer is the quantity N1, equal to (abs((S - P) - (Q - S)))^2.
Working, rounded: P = 22.4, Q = 21.30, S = 20.8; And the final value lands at 4.4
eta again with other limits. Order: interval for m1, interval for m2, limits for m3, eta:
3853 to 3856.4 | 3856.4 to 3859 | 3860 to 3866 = 0.020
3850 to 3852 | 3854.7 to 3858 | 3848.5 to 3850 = 0.067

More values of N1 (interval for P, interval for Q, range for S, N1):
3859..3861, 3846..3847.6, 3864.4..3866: 3.3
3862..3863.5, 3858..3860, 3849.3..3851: 6.8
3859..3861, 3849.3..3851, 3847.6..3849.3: 0.8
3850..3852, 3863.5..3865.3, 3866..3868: 5.9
